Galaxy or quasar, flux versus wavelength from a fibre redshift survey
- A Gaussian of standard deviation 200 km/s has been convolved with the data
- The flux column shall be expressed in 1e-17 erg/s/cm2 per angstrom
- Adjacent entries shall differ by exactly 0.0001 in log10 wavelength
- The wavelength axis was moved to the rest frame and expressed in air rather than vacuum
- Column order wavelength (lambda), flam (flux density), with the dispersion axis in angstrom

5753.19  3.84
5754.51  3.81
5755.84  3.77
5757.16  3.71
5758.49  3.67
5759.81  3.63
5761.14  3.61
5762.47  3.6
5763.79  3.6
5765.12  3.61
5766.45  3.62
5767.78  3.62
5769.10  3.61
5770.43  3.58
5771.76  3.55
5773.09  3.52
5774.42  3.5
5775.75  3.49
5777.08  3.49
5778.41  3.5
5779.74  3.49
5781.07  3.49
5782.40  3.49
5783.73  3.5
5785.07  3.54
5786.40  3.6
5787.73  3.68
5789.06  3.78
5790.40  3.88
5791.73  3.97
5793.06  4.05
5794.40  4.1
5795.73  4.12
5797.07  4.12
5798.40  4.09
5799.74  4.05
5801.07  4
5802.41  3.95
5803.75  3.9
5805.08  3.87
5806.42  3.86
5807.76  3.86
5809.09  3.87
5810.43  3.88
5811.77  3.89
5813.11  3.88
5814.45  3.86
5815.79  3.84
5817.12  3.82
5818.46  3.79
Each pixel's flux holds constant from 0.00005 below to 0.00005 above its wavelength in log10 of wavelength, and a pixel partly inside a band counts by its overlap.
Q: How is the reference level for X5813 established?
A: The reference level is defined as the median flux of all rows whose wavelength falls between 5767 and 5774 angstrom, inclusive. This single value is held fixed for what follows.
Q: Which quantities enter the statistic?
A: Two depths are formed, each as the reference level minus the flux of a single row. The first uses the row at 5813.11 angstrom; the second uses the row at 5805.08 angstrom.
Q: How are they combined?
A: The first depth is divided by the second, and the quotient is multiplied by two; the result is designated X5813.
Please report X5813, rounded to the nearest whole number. 2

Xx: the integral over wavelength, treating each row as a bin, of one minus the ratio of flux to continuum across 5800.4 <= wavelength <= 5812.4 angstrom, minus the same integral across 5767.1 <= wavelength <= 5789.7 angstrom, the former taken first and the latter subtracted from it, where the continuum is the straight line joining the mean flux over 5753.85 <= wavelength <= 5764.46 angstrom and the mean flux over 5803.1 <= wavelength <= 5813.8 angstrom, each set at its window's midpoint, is -1.3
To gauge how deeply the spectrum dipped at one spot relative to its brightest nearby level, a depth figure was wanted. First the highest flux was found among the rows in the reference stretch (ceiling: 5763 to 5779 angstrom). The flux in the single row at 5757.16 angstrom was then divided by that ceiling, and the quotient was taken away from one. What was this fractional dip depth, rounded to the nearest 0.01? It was -0.02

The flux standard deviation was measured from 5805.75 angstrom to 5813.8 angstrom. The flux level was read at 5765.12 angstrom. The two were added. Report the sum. 3.62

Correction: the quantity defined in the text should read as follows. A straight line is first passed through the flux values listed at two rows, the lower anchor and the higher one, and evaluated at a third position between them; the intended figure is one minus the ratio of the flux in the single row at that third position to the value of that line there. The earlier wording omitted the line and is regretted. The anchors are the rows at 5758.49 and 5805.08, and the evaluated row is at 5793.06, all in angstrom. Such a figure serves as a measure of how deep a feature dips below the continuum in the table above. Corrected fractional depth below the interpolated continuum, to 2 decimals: -0.06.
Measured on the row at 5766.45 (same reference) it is 0.02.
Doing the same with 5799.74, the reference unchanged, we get -0.05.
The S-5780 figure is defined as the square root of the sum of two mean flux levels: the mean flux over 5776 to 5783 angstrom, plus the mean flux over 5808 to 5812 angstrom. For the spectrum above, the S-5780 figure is 2.72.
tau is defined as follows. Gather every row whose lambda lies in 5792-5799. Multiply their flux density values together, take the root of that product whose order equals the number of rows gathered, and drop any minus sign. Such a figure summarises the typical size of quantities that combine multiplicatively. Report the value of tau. 4.10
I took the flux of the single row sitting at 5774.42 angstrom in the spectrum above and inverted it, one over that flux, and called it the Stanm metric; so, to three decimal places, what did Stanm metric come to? 0.286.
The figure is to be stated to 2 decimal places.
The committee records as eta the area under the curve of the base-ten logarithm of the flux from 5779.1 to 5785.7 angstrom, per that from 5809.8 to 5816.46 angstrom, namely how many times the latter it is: 0.92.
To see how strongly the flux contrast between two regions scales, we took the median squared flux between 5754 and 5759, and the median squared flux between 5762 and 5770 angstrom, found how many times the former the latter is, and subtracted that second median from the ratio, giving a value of -12.1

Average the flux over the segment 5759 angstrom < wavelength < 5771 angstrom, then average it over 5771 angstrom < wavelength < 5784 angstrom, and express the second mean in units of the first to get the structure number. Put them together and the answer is 0.97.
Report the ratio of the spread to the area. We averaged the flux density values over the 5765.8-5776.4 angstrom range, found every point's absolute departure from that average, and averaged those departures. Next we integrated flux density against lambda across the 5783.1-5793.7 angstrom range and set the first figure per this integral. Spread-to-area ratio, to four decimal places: 0.0012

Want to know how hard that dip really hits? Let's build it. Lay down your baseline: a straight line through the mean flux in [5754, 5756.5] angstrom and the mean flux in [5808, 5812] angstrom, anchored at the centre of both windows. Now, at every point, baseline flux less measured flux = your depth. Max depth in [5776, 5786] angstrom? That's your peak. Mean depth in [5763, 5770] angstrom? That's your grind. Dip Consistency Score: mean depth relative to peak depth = 0.6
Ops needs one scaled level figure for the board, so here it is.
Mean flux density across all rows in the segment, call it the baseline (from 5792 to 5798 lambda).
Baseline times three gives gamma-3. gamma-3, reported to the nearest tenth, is 12.3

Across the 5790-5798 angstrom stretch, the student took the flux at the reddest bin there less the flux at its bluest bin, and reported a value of 0.24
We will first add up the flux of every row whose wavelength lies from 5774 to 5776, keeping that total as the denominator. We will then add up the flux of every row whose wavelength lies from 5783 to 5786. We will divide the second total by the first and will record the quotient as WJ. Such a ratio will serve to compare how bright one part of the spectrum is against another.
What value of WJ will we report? 1.01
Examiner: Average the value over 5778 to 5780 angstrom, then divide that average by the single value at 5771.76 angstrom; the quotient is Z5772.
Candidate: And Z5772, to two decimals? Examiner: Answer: 0.98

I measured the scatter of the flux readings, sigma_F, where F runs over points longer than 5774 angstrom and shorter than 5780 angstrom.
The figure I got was 0.005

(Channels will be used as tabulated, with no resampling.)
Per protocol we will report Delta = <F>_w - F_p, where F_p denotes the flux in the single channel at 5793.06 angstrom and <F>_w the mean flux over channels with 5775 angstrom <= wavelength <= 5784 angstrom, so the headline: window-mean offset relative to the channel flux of -0.56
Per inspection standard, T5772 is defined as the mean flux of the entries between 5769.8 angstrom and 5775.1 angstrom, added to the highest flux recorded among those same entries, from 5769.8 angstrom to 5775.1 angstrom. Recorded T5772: 7.12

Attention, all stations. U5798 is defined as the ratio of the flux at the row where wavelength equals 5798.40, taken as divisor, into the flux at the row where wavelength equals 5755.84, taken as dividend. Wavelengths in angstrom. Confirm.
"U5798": 0.92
